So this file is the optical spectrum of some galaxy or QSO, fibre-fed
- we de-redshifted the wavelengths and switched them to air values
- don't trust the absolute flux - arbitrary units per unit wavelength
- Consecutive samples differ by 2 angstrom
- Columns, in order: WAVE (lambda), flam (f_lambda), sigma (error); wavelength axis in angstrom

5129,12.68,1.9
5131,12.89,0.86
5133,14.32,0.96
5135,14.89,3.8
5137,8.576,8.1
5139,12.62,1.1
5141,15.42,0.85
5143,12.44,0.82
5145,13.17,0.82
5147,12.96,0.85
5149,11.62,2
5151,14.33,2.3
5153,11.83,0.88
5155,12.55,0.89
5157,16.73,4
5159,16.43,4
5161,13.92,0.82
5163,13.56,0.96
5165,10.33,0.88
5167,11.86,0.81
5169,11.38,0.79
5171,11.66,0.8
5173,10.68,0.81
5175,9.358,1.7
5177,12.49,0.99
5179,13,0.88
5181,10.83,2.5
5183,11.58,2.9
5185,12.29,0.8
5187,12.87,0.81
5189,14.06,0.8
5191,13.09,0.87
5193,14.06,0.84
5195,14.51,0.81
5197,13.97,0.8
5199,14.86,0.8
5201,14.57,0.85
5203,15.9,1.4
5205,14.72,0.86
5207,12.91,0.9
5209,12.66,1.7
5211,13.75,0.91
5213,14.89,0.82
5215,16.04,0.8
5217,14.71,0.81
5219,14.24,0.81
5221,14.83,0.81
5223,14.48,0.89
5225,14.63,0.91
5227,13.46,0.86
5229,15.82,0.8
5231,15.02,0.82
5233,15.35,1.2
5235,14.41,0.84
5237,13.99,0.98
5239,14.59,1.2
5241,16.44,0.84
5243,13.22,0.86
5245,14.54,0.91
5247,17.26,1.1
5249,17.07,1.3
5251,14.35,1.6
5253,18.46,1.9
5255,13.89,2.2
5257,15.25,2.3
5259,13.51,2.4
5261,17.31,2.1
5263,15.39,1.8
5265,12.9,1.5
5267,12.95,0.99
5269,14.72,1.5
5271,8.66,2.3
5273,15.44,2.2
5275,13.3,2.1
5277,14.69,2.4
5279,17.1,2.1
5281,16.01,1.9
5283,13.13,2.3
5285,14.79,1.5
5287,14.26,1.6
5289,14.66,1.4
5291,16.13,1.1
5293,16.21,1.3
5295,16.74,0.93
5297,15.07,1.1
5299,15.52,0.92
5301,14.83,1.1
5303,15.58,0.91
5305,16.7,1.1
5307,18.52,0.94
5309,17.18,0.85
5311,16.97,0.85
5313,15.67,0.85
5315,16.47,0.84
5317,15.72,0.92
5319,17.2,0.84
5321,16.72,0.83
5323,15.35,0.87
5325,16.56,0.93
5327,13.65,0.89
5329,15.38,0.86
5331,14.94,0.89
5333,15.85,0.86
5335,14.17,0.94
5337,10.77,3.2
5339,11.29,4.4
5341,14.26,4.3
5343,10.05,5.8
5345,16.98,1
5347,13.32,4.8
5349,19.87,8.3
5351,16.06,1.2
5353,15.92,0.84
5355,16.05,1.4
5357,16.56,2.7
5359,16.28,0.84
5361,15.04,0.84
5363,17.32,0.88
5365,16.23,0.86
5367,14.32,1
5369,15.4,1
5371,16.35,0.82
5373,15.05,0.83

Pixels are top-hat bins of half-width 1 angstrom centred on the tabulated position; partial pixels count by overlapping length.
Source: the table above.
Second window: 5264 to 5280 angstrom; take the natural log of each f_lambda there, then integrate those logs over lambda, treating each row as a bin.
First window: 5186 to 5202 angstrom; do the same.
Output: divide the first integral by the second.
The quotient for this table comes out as 1.01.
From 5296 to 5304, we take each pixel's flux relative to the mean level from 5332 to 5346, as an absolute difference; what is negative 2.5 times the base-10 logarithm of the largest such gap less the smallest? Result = 0.3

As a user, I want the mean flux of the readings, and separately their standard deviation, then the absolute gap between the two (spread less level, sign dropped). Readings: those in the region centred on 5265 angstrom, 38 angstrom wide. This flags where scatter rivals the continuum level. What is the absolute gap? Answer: 12.6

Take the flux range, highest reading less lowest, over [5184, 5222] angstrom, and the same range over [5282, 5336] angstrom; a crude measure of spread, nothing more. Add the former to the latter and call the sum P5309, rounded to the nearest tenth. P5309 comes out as 9.1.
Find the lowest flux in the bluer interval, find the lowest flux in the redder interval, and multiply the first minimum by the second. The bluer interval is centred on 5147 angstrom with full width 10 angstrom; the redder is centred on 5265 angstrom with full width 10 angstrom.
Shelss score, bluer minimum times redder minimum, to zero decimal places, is 150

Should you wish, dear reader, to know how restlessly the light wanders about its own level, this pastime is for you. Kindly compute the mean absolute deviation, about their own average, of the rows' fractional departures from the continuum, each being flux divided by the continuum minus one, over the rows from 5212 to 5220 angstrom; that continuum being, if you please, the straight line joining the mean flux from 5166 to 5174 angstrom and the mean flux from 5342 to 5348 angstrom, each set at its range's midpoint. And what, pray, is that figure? 0.045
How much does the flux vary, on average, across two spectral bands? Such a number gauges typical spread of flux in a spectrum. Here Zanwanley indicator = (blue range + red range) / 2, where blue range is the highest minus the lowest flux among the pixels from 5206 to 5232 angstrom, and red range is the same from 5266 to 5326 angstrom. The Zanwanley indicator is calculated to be 6.6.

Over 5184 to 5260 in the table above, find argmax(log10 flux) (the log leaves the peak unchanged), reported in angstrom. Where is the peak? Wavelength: 5253 angstrom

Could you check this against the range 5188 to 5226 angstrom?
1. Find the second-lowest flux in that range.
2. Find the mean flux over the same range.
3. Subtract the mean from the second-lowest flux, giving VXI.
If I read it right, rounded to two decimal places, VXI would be -1.45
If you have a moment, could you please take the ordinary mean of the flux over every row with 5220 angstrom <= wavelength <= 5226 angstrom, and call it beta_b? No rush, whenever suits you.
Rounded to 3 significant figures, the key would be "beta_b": 14.6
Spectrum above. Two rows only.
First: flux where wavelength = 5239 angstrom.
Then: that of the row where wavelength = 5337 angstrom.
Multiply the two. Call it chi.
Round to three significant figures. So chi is 157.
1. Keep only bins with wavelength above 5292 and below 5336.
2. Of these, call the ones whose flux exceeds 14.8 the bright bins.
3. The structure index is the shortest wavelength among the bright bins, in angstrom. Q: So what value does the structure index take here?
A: 5293 angstrom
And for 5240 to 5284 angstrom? 5241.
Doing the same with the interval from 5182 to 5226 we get 5199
